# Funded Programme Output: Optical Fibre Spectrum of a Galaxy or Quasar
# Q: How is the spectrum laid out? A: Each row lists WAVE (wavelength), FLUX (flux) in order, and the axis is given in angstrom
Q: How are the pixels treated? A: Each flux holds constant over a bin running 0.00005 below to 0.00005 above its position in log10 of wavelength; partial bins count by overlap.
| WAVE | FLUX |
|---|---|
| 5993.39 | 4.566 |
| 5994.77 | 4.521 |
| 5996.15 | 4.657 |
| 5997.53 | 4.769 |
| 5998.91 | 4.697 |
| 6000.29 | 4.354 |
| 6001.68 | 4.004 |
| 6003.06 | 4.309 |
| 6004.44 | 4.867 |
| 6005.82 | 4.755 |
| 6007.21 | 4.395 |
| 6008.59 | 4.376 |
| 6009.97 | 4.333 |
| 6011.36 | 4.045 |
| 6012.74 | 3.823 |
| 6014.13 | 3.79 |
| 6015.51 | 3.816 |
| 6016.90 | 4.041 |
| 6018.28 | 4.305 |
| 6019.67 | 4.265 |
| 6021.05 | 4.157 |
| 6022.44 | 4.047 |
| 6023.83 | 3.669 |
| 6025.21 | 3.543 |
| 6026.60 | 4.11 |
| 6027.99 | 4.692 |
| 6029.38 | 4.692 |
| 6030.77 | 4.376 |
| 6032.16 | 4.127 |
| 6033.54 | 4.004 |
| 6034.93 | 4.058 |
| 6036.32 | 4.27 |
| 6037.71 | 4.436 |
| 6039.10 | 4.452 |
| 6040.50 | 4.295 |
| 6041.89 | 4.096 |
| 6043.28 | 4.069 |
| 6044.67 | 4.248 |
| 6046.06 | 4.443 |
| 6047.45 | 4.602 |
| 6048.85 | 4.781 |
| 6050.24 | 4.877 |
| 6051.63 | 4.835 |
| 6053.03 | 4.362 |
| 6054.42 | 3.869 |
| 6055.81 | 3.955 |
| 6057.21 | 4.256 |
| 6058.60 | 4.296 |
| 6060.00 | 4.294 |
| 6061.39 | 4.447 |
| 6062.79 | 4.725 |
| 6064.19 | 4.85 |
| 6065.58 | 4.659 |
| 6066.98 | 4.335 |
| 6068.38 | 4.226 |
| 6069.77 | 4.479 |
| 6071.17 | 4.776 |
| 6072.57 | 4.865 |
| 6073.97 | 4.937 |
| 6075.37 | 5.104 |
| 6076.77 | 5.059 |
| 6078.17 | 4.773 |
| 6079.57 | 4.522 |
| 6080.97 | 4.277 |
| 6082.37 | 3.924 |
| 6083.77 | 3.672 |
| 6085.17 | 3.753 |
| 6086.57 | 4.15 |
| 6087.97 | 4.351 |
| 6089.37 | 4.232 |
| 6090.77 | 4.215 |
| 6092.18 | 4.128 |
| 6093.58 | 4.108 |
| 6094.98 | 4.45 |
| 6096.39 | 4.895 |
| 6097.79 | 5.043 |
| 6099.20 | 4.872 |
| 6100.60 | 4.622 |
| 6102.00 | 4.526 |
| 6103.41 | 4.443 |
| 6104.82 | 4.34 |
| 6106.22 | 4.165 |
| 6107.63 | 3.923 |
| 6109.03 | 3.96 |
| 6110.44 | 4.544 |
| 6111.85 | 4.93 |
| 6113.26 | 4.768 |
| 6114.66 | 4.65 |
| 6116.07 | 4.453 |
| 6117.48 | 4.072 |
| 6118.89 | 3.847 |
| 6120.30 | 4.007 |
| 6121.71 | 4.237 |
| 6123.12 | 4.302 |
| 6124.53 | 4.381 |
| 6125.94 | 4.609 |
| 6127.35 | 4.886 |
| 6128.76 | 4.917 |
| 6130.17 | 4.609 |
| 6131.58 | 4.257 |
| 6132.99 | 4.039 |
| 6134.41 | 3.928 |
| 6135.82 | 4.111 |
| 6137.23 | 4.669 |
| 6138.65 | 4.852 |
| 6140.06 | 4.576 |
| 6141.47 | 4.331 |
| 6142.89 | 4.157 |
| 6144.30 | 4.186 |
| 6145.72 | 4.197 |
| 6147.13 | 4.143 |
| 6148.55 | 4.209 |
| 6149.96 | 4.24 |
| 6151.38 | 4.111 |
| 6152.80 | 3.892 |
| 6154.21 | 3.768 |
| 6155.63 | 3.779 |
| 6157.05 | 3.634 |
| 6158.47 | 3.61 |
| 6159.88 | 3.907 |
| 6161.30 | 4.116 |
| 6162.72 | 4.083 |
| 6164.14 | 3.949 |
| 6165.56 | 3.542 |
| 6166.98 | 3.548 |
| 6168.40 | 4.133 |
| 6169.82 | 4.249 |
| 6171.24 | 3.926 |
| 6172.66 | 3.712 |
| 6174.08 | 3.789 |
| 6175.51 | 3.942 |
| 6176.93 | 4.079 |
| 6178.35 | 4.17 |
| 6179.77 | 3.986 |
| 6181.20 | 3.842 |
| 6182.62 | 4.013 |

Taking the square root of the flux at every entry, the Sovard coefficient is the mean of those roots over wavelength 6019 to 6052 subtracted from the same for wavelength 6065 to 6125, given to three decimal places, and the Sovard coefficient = 0.029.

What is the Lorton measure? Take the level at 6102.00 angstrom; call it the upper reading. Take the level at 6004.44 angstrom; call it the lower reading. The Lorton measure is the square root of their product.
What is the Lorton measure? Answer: 4.69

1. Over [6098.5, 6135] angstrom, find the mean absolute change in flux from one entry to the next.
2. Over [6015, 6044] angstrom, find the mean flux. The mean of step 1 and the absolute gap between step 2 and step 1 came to 2.08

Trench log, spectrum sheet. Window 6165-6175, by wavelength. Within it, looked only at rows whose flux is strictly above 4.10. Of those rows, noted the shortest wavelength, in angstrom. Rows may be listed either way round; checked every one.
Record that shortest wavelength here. 6168.40 angstrom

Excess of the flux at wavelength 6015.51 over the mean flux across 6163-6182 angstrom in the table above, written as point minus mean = -0.10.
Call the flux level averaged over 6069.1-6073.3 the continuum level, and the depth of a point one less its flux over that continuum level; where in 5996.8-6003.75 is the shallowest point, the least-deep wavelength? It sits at 5997.53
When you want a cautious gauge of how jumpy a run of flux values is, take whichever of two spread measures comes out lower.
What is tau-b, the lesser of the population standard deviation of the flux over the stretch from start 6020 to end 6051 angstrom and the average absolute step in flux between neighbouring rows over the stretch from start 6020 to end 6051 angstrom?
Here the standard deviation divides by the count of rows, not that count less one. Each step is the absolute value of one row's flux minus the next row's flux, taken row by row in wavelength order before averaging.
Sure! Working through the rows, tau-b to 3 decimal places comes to 0.195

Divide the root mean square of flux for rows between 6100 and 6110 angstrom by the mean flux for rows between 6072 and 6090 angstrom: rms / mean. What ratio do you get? 0.97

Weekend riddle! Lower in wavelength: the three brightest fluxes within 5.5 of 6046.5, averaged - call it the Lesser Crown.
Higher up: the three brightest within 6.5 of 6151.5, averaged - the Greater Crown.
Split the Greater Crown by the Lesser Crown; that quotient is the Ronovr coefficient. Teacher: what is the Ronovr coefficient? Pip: 0.87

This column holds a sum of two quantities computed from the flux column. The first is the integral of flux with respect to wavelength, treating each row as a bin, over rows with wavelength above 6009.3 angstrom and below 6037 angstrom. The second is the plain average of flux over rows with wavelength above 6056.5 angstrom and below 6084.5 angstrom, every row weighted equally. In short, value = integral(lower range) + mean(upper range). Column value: 118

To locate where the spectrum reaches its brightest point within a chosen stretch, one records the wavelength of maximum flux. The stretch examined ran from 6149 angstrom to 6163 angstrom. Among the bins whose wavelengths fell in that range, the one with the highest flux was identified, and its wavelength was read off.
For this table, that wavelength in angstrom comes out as 6149.96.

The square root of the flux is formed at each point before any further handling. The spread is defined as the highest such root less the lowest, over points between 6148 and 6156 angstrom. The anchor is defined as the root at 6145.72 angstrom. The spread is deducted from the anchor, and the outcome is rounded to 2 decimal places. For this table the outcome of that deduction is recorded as 1.93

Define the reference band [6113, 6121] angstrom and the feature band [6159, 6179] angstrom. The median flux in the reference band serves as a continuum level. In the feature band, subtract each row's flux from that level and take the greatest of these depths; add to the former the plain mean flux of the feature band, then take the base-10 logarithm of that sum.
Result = 0.668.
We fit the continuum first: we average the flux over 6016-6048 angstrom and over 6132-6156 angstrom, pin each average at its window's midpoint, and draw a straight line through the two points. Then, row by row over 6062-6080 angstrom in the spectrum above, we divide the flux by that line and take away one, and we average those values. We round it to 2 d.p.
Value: 0.12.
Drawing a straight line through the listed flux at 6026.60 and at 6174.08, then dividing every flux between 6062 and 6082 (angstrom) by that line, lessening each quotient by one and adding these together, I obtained 2.4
